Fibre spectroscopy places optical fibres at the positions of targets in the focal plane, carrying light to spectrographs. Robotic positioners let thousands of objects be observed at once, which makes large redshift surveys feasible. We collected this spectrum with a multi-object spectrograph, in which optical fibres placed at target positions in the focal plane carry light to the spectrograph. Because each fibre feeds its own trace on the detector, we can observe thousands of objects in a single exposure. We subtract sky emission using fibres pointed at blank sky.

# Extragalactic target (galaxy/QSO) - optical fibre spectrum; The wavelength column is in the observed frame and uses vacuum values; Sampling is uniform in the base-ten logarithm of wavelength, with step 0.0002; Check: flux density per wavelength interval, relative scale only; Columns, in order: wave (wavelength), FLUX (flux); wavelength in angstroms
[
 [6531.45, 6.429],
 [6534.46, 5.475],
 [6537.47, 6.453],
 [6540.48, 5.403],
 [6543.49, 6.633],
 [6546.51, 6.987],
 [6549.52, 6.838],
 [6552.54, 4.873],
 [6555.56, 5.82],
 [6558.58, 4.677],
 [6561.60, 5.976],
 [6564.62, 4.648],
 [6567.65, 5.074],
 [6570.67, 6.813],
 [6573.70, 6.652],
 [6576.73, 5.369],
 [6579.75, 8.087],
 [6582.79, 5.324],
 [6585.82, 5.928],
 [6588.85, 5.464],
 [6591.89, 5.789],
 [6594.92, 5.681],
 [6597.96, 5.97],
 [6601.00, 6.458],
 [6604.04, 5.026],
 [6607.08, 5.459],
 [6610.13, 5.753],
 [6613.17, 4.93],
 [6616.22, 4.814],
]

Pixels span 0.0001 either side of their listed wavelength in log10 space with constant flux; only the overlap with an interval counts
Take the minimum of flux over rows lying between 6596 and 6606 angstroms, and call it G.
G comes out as 5.026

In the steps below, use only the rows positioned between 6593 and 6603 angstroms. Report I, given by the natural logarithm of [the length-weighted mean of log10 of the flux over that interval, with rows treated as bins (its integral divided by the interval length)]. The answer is -0.25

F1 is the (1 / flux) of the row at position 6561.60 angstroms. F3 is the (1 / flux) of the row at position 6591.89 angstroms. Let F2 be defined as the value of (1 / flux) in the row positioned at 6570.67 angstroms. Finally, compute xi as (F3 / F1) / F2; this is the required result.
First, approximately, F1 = 0.1673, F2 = 0.147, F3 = 0.173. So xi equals 7.0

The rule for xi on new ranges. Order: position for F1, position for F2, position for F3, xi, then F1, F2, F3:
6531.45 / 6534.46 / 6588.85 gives 6.4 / 0.1555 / 0.183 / 0.183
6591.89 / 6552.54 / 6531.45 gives 4.4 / 0.1727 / 0.205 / 0.156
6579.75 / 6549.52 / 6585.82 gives 9.3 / 0.1237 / 0.146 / 0.169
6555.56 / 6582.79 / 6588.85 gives 5.7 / 0.1718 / 0.188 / 0.183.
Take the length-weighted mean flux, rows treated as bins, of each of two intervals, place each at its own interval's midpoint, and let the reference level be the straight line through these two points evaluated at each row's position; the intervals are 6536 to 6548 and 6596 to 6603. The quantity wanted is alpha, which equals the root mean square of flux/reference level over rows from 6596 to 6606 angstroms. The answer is 0.96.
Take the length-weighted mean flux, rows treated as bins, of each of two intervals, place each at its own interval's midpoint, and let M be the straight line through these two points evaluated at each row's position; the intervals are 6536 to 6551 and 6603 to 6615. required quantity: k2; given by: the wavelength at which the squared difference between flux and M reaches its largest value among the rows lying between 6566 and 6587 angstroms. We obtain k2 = 6579.75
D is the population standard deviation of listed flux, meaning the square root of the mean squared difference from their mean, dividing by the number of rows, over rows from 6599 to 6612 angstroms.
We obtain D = 0.5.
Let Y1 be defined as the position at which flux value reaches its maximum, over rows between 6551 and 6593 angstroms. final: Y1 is 6579.75 angstroms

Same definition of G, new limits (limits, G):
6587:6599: 5.464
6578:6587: 5.324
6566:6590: 5.074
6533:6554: 4.873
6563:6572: 4.648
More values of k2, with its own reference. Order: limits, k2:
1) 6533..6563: 6558.58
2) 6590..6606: 6601.00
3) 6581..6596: 6582.79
